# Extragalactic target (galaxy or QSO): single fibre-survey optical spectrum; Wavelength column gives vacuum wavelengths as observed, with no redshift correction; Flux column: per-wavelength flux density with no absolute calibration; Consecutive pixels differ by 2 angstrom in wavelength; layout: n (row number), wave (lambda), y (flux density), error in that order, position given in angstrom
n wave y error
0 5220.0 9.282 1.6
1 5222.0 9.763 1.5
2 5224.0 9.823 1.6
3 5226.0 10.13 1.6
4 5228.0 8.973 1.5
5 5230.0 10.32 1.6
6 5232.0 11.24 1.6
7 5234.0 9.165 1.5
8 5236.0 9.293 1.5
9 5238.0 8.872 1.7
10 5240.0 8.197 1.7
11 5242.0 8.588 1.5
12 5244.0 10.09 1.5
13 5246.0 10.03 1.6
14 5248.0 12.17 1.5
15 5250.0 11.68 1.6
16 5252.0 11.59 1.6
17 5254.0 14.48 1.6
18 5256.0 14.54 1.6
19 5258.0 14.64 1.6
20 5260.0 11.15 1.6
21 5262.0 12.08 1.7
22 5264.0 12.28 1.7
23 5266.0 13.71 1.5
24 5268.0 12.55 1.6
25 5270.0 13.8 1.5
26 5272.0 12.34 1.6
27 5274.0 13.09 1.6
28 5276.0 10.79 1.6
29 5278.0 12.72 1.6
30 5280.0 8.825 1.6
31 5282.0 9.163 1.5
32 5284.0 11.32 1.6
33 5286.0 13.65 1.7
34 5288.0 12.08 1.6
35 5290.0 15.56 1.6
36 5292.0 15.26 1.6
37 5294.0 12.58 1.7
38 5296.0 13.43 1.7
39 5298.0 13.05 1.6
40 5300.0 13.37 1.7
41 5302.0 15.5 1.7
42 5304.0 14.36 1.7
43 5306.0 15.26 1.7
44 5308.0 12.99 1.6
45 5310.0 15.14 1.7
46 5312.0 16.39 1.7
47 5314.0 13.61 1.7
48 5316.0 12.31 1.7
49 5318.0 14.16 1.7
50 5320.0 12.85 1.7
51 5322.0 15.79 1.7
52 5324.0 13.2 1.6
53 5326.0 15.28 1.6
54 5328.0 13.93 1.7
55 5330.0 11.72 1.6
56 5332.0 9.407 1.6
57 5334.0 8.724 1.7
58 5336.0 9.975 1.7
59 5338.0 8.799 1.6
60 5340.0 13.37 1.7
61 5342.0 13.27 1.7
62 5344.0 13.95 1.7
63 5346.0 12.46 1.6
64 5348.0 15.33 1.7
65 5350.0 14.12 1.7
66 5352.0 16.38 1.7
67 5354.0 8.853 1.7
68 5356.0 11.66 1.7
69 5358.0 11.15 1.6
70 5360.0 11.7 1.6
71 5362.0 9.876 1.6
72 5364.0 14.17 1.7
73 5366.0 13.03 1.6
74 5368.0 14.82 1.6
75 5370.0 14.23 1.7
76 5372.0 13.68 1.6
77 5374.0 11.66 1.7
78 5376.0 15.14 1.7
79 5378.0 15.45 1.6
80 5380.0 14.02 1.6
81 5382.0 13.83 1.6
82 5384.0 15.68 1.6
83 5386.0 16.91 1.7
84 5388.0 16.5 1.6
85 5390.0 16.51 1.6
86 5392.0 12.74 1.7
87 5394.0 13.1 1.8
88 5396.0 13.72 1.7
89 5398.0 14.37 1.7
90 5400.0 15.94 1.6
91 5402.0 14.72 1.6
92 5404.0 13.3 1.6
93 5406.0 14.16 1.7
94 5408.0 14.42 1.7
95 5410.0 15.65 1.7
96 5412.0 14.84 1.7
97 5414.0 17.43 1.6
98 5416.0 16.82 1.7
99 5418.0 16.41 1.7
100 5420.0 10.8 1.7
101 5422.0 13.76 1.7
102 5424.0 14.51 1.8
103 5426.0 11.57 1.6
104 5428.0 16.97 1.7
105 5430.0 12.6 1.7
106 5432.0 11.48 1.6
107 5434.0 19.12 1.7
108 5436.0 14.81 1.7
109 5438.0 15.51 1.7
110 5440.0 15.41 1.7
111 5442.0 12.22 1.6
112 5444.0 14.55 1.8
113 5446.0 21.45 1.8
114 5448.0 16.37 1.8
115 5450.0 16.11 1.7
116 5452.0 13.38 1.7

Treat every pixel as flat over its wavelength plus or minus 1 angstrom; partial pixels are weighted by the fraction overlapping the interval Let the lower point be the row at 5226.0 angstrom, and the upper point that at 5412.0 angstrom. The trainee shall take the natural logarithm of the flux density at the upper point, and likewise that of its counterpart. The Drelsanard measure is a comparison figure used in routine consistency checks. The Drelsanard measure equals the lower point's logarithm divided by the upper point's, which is 0.86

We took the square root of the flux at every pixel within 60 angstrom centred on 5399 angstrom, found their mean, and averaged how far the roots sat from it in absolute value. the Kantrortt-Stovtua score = 0.18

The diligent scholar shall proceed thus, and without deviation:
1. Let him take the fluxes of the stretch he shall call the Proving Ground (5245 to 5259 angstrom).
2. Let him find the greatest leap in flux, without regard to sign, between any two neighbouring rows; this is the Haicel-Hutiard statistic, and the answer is 2.9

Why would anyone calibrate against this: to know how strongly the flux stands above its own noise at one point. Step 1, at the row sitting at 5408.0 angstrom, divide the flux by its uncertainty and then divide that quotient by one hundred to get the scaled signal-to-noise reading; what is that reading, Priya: 0.085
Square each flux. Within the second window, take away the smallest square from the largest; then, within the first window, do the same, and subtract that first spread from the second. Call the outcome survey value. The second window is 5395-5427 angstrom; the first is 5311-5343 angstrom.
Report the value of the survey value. -5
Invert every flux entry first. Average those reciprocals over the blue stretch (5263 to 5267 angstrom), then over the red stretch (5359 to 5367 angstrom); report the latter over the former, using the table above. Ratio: 1.08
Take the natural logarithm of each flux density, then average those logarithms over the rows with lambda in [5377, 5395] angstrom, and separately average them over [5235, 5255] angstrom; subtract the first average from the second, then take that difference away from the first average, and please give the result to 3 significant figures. 3.07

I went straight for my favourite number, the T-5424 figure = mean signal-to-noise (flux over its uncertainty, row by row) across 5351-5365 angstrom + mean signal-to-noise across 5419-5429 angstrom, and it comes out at 15.2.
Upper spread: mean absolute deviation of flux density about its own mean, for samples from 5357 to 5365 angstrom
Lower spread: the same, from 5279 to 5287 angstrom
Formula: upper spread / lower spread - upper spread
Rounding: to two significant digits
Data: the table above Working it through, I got -0.52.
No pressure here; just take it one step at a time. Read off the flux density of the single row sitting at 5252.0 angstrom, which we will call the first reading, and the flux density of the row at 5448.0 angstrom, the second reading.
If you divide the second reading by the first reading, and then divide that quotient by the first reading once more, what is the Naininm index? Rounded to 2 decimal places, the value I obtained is 0.12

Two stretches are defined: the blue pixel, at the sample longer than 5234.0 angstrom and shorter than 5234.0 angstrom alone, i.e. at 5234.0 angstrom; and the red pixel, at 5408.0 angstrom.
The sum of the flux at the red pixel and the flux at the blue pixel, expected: 23.6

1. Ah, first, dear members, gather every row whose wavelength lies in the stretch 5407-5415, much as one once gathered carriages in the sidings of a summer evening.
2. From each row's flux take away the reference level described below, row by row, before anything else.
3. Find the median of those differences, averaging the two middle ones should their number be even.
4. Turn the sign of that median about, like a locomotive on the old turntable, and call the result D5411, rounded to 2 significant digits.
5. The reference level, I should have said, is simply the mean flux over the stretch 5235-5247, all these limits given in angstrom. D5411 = -6.1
